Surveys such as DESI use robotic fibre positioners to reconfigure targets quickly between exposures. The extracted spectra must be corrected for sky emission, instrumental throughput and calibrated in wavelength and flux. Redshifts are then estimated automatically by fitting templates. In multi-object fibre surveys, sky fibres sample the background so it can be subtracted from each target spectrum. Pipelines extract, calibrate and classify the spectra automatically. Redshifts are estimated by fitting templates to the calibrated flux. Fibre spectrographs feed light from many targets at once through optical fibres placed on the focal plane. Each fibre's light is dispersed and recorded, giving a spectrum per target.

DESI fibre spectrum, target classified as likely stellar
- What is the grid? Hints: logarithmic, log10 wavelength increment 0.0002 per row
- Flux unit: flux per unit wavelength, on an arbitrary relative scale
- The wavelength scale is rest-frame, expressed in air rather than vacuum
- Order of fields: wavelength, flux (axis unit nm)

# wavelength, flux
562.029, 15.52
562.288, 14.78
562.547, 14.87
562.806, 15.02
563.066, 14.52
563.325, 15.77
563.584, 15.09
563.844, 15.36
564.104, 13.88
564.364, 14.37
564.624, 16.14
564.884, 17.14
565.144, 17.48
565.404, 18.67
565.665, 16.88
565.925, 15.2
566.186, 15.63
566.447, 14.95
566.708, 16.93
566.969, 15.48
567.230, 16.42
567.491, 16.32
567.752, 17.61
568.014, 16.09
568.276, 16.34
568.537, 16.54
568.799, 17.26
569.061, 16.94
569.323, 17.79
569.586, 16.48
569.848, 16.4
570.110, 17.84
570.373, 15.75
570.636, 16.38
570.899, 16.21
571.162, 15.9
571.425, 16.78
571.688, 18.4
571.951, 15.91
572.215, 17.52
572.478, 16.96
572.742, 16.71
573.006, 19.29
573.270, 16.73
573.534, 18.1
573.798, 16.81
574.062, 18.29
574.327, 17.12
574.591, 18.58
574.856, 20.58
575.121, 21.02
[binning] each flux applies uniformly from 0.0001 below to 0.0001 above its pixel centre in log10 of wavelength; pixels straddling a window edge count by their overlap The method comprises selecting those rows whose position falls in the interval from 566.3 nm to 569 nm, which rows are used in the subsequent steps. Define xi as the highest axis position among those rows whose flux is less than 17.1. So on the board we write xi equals 568.537 nm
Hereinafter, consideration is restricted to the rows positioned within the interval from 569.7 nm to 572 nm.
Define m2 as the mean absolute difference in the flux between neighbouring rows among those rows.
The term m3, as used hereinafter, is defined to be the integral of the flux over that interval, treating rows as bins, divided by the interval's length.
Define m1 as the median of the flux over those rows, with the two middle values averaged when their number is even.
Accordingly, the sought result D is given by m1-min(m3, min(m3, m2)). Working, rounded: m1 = 16.4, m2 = 1.2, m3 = 16.6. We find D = 15.18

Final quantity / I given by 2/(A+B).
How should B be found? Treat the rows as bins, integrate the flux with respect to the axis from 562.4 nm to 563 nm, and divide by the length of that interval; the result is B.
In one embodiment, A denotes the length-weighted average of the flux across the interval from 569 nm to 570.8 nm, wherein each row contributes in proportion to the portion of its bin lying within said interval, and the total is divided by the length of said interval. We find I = 0.063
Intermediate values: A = 16.8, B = 14.9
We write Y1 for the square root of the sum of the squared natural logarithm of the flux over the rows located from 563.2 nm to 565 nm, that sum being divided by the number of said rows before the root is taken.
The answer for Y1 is 2.73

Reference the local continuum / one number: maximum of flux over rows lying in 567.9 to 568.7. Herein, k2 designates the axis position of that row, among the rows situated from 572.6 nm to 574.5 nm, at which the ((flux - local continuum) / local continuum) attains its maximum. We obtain 573.006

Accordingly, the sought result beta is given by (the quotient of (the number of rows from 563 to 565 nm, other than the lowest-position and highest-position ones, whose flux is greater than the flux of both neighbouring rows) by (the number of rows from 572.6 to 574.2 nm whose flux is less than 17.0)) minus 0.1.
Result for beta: 0.6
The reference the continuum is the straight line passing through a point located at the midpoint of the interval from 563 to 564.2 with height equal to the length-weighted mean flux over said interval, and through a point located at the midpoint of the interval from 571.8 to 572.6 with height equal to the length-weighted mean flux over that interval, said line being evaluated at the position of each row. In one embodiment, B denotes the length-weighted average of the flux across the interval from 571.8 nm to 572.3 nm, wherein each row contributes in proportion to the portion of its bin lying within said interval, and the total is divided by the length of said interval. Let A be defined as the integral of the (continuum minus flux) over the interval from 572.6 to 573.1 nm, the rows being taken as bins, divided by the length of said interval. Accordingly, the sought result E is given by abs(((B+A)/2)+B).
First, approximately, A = -0.9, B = 16.7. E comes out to 24.6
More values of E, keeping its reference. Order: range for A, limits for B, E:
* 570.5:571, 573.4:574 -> 26.5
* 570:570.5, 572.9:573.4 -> 26.7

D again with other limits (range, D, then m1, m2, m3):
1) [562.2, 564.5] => 14.26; 14.9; 0.6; 14.9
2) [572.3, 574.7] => 15.60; 17.1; 1.5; 17.6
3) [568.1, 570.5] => 15.66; 16.5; 0.9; 16.8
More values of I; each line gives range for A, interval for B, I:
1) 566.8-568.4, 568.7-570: 0.060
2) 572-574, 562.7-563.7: 0.062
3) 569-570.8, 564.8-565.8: 0.058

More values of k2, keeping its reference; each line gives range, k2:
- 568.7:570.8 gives 570.110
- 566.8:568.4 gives 567.752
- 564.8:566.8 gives 565.404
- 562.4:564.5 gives 563.325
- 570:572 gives 571.688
